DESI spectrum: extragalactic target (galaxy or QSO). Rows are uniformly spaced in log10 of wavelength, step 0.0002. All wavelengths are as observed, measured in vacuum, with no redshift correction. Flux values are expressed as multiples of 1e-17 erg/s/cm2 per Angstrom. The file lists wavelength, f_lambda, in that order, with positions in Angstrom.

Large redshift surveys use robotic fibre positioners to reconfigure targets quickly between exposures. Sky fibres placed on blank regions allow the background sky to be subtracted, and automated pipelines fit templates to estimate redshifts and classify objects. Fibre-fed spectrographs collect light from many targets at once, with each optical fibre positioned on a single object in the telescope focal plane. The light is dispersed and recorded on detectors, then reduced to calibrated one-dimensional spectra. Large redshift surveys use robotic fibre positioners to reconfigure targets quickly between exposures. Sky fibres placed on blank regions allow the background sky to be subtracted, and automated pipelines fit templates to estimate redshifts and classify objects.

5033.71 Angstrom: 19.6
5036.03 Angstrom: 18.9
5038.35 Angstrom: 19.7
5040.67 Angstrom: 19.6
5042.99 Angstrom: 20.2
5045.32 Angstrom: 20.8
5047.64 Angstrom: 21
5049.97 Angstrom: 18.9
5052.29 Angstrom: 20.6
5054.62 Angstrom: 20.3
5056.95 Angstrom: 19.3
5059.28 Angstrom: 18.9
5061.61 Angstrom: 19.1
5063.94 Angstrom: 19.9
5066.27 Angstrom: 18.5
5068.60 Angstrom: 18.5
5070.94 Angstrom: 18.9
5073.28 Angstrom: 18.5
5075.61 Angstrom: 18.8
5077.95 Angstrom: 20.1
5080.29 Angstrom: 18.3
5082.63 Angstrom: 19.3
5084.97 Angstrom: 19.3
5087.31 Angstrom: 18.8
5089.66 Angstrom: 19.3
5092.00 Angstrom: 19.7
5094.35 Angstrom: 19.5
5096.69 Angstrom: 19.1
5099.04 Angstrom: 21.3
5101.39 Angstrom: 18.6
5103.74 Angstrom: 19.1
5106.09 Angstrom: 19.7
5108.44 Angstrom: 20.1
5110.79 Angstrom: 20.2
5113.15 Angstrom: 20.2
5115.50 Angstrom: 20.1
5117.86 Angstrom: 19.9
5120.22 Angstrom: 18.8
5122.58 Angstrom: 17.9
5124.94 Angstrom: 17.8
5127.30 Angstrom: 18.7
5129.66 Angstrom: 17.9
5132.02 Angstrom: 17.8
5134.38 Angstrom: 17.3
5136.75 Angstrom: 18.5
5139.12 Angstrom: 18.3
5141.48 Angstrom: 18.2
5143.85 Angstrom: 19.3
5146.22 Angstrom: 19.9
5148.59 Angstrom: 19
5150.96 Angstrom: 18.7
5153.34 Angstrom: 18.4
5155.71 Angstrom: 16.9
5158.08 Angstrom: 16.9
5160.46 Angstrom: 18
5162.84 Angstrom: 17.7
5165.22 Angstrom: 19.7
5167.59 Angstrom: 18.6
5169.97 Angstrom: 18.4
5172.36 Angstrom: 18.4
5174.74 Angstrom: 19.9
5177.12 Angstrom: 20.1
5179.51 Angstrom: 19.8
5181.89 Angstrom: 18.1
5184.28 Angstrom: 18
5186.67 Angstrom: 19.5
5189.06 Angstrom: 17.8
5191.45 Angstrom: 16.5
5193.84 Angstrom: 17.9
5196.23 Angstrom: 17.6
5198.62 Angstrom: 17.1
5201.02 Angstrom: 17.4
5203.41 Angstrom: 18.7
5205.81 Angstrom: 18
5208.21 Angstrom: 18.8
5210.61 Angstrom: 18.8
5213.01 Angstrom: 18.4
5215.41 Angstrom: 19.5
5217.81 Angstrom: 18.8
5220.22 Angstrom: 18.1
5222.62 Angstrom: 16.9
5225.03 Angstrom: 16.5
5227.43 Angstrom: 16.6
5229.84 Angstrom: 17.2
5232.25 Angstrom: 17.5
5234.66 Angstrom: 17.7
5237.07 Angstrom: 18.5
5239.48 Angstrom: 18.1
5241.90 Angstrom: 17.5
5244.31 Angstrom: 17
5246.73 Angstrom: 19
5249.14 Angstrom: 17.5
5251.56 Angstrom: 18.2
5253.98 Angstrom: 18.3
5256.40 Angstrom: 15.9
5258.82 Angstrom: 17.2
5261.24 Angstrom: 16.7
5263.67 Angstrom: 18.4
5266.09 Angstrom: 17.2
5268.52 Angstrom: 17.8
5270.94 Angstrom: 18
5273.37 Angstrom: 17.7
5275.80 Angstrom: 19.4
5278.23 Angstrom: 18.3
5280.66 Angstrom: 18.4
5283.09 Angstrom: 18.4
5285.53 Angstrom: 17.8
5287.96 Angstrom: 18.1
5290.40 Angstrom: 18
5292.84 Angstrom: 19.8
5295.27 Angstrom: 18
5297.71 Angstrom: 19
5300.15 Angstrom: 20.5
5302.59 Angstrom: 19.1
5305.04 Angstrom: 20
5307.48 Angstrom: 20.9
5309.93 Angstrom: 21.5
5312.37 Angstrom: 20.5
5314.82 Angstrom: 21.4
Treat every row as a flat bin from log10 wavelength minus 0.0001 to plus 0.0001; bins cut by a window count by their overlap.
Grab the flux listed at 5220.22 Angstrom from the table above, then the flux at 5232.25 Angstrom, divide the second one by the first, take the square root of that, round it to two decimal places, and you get 0.98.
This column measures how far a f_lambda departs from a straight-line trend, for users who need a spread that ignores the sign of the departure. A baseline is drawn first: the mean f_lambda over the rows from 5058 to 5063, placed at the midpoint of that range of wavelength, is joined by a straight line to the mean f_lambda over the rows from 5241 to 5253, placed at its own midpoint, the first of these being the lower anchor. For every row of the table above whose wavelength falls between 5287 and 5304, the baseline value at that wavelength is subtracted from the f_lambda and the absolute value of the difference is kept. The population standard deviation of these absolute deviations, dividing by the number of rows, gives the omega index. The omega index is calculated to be 0.92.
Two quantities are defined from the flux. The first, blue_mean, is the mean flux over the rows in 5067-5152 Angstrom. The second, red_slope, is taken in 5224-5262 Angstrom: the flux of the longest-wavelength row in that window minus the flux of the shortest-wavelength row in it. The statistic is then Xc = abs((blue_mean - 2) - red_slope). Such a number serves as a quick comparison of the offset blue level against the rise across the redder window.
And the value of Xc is 16.8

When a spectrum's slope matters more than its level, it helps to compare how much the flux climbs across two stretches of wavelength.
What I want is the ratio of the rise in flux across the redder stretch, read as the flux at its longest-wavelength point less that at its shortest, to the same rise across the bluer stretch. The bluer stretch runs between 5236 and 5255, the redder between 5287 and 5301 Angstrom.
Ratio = -12.0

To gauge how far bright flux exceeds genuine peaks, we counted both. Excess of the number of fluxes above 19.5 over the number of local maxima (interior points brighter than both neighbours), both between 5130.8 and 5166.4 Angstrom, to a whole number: -1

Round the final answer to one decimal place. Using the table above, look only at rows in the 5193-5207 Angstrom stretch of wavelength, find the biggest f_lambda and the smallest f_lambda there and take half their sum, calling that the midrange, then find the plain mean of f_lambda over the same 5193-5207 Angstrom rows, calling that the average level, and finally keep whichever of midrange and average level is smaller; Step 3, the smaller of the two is 17.8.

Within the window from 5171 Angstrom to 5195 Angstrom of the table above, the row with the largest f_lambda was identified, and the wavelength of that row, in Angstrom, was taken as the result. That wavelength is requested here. 5177.12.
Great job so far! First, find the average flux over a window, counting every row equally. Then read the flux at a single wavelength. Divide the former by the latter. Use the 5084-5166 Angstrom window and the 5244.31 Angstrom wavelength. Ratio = 1.11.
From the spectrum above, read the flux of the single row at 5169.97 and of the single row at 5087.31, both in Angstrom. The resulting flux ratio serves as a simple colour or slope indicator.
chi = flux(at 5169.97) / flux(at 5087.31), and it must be 0.98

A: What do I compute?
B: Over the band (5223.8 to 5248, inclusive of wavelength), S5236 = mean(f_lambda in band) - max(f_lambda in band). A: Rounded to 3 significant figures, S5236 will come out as -1.44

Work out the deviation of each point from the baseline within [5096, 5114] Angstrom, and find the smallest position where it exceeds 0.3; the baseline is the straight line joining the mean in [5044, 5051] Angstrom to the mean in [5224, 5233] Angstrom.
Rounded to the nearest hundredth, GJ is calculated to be 5099.04 Angstrom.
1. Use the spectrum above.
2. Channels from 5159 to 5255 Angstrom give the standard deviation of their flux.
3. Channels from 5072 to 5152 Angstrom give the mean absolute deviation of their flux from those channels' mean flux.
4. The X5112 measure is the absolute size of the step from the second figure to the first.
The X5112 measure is 0.2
